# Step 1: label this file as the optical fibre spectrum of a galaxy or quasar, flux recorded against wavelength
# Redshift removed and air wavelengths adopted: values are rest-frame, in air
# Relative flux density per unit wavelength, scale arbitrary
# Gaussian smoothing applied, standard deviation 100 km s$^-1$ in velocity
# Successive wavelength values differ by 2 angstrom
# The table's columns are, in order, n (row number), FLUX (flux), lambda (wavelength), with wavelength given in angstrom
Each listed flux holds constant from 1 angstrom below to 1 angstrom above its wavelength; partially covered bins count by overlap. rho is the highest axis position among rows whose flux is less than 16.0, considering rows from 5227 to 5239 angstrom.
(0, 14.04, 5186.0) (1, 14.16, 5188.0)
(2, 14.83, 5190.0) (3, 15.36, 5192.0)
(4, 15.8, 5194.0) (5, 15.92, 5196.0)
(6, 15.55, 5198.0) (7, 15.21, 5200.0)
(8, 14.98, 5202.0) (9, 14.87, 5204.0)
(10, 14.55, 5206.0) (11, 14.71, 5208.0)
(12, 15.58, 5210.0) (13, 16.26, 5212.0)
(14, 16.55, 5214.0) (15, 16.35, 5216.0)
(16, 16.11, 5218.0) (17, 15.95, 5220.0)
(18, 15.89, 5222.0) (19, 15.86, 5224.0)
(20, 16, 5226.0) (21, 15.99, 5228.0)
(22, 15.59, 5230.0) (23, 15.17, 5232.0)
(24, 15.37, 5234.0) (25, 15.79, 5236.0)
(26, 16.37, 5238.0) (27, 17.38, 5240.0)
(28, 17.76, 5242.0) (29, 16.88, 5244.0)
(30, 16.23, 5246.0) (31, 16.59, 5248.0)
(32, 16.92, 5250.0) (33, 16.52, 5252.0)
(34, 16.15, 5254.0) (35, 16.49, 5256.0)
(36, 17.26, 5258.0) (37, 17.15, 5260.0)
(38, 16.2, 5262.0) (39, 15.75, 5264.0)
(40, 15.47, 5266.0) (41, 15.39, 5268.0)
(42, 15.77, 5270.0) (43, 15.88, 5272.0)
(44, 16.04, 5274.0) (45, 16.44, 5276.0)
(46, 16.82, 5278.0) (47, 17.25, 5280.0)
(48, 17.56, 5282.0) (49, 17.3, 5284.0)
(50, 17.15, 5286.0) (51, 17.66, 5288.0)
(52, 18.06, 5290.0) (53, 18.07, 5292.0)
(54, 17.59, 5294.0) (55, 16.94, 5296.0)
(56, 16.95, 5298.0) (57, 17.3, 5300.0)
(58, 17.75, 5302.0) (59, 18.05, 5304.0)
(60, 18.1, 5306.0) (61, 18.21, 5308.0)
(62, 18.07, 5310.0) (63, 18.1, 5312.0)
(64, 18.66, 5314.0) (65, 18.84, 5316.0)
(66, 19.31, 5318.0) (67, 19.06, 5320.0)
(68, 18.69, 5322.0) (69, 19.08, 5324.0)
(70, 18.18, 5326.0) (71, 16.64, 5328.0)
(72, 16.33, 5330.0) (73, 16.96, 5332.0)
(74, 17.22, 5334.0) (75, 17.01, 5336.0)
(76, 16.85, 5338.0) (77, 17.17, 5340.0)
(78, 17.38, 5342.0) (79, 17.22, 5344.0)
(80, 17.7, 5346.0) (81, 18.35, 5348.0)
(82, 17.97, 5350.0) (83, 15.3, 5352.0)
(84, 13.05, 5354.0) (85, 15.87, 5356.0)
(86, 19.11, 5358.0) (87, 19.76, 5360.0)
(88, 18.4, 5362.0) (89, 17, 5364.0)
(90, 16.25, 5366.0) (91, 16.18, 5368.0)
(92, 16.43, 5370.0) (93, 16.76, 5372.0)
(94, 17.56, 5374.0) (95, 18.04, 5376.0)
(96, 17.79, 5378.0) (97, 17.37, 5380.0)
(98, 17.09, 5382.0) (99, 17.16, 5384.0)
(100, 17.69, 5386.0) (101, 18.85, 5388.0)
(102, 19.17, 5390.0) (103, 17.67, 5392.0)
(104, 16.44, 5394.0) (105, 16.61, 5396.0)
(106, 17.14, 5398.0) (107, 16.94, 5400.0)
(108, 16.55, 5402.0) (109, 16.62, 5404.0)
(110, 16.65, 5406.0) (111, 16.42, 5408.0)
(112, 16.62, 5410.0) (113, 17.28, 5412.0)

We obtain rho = 5236.0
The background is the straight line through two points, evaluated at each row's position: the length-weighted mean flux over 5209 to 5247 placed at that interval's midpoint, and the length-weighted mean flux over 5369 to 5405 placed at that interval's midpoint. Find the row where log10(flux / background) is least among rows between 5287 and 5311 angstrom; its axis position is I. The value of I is 5298.0 angstrom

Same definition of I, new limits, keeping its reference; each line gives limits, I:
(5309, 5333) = 5330.0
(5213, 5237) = 5232.0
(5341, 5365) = 5354.0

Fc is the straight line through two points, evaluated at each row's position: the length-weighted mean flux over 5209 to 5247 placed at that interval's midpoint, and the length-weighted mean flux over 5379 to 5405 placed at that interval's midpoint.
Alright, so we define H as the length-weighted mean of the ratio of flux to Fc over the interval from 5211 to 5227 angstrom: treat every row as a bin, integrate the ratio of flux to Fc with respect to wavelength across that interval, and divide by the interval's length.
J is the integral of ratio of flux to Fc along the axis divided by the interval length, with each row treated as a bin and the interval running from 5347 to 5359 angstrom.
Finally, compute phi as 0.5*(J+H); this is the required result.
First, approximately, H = 1.001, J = 0.97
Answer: 0.99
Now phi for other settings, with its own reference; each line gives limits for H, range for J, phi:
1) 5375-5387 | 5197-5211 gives 0.98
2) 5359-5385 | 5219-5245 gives 1.00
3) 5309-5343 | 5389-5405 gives 1.02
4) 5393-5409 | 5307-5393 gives 1.00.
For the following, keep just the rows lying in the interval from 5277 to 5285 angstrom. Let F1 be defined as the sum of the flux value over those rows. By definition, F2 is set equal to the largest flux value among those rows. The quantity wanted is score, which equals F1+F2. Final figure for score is 86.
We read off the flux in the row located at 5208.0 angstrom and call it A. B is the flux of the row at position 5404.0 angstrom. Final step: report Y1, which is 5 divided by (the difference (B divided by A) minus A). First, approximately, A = 14.71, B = 16.62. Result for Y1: -0.37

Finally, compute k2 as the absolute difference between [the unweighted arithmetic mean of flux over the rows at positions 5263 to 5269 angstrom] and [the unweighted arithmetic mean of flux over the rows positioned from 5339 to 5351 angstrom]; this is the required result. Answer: 2.1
